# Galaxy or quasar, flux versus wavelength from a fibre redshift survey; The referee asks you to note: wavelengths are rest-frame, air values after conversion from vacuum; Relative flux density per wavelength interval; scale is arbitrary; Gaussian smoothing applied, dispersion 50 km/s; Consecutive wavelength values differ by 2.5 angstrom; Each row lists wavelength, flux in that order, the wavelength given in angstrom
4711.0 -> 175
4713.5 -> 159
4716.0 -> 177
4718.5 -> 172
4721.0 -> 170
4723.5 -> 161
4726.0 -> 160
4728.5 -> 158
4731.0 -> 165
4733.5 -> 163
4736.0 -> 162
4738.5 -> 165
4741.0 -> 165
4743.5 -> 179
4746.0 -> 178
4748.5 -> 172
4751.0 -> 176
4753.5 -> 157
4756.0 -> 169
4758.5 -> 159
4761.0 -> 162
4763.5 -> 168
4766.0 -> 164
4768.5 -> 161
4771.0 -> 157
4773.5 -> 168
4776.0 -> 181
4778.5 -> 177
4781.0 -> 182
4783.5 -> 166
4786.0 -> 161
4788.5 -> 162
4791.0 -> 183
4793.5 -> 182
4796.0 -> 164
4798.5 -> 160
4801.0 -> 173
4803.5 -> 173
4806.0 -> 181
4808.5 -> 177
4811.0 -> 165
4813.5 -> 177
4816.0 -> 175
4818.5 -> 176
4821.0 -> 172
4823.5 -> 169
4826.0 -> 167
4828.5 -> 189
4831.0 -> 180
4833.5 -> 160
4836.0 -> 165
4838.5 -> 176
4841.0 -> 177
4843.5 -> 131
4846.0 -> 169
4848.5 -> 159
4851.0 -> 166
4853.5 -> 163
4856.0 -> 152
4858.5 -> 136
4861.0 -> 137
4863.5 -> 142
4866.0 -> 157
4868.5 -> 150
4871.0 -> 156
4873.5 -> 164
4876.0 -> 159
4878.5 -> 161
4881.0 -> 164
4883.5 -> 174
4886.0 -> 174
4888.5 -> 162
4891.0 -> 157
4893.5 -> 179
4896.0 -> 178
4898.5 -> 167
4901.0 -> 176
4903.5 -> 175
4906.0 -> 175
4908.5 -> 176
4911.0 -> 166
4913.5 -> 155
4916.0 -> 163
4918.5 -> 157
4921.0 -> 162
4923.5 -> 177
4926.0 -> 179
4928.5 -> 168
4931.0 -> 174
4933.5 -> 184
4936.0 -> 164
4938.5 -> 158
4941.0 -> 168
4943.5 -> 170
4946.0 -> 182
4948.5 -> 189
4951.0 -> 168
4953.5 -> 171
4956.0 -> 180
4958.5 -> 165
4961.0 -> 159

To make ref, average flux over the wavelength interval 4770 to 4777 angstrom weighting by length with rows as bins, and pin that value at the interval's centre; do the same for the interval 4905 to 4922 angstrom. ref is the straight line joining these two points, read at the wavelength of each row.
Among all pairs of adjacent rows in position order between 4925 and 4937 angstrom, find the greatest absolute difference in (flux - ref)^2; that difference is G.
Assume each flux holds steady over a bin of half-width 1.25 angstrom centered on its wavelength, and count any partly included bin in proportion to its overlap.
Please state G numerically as 392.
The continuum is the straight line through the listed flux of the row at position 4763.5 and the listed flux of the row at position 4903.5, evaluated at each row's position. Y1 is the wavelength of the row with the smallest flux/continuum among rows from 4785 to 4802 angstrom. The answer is 4798.5 angstrom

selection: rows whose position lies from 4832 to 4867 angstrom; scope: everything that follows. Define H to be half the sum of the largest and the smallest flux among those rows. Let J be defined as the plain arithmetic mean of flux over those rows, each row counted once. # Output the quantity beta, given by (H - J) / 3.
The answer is -0.8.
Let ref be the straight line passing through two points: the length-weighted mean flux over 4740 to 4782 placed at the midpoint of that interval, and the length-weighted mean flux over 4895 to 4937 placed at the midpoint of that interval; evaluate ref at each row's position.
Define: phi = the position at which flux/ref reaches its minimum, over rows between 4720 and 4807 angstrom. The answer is 4771.0 angstrom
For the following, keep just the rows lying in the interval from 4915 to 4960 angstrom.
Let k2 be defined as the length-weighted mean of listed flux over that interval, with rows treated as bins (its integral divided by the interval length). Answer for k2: 171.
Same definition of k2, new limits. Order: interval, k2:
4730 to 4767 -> 167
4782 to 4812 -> 171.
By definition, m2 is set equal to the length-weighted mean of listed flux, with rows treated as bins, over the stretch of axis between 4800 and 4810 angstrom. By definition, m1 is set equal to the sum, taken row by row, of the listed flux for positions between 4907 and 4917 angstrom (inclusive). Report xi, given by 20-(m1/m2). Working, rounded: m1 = 660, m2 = 176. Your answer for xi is 16.2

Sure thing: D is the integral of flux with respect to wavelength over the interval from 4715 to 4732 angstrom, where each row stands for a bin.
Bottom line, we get 2822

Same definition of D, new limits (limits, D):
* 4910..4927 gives 2811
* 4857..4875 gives 2683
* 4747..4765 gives 2993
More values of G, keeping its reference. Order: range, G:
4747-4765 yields 149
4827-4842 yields 311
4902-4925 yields 150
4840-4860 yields 1269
